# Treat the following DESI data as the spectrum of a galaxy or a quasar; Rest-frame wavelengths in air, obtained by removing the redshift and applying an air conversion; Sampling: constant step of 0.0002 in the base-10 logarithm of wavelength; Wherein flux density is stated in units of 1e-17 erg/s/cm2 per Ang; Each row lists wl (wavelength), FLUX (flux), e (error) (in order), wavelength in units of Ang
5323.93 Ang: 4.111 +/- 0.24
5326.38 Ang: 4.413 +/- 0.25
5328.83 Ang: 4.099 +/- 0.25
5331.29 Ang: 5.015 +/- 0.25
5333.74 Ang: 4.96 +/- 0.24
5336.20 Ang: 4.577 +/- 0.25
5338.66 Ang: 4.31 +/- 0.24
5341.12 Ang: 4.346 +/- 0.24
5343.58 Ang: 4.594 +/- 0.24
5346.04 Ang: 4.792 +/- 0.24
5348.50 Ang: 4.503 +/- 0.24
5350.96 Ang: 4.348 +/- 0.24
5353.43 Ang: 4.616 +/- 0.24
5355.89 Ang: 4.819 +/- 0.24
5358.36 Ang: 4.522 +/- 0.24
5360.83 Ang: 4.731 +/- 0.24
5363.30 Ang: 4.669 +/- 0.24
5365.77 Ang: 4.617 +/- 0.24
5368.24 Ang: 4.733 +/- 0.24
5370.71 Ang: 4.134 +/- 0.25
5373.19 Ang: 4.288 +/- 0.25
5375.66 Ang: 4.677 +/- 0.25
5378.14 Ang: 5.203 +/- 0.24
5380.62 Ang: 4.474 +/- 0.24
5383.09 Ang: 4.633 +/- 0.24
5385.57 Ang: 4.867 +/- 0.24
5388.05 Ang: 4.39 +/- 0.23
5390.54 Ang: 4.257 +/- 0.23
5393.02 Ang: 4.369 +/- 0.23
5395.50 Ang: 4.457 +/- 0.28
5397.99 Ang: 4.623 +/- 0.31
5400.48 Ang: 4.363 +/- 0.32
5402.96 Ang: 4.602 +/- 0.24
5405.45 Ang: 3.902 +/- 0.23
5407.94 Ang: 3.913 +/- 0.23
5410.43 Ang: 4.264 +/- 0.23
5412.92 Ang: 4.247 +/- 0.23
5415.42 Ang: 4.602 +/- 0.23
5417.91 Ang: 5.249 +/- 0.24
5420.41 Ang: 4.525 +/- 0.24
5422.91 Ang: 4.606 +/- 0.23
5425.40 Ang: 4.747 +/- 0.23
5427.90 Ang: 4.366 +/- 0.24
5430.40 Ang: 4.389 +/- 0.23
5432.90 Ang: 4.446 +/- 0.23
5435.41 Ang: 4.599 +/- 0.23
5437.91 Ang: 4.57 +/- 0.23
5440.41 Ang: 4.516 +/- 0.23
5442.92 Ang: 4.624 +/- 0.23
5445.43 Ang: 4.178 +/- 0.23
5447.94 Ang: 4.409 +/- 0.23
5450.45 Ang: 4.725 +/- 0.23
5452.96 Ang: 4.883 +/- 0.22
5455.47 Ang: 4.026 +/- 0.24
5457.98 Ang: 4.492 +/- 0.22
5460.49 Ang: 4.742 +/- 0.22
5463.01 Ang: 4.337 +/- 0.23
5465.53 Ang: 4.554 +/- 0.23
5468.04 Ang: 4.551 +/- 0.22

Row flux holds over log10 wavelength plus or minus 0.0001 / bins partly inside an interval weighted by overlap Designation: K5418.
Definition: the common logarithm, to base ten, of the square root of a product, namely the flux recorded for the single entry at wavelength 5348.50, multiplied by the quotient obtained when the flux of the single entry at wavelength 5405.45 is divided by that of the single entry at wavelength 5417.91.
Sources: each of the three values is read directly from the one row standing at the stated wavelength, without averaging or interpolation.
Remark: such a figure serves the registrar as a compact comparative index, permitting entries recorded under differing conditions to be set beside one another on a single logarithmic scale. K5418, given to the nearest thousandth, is 0.262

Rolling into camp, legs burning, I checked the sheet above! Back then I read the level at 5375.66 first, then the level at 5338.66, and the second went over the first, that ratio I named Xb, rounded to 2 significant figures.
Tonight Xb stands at 0.92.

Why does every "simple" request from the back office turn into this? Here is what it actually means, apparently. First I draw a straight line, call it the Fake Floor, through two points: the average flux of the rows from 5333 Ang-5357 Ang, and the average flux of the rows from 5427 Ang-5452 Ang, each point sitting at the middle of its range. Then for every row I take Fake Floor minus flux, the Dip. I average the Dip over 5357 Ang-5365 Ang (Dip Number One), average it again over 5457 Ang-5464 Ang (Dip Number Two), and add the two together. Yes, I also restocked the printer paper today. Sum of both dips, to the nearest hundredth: -0.14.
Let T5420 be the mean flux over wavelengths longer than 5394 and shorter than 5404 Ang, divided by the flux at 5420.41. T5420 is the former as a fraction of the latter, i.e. 1.00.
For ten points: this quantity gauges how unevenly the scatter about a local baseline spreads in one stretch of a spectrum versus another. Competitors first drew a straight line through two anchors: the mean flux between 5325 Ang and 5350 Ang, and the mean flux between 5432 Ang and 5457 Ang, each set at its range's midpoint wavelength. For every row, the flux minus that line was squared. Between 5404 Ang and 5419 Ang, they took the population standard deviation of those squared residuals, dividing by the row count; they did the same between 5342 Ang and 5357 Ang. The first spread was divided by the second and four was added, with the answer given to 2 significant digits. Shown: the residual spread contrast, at 11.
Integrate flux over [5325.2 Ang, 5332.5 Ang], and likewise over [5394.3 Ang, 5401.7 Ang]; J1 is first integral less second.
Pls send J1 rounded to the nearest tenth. -0.2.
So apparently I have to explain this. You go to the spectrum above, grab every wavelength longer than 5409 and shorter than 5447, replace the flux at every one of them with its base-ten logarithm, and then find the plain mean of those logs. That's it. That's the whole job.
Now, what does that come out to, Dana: 0.655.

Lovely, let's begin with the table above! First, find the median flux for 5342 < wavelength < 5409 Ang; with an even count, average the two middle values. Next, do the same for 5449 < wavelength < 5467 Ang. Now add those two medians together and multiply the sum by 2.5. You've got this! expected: 22.9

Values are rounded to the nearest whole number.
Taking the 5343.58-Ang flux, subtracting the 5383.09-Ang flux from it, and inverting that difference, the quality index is -26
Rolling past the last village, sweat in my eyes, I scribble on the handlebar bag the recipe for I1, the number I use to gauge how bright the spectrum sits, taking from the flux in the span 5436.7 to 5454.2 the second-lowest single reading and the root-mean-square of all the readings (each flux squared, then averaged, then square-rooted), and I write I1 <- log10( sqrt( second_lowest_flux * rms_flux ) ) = 0.652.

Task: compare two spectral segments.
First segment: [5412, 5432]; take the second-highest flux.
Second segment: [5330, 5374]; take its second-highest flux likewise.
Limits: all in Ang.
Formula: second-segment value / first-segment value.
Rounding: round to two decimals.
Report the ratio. 1.04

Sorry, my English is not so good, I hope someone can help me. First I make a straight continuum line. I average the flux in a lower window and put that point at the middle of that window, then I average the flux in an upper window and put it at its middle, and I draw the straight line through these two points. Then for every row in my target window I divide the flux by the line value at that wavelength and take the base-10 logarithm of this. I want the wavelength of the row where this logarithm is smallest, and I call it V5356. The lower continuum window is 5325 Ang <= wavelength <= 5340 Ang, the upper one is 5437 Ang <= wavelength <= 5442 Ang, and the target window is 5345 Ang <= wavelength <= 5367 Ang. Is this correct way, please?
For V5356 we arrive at 5350.96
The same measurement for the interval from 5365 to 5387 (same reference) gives 5370.71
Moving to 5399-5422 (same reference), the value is 5405.45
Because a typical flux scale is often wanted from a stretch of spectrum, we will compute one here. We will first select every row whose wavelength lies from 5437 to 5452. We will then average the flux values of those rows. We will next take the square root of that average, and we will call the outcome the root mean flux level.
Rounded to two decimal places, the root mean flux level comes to 2.12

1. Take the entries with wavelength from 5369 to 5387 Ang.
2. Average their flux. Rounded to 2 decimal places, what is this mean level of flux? 4.61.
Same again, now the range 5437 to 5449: 4.46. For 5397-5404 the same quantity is 4.53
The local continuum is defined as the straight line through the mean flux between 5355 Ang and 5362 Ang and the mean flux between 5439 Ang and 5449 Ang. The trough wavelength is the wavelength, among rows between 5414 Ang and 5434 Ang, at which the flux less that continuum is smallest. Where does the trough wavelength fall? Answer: 5427.90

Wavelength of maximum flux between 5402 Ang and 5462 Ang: 5417.91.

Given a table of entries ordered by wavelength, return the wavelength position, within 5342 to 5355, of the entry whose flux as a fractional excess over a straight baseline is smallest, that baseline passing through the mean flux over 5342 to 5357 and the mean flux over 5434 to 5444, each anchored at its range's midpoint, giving 5350.96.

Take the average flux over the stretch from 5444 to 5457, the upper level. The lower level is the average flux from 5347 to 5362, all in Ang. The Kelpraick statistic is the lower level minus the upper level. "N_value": 0.15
